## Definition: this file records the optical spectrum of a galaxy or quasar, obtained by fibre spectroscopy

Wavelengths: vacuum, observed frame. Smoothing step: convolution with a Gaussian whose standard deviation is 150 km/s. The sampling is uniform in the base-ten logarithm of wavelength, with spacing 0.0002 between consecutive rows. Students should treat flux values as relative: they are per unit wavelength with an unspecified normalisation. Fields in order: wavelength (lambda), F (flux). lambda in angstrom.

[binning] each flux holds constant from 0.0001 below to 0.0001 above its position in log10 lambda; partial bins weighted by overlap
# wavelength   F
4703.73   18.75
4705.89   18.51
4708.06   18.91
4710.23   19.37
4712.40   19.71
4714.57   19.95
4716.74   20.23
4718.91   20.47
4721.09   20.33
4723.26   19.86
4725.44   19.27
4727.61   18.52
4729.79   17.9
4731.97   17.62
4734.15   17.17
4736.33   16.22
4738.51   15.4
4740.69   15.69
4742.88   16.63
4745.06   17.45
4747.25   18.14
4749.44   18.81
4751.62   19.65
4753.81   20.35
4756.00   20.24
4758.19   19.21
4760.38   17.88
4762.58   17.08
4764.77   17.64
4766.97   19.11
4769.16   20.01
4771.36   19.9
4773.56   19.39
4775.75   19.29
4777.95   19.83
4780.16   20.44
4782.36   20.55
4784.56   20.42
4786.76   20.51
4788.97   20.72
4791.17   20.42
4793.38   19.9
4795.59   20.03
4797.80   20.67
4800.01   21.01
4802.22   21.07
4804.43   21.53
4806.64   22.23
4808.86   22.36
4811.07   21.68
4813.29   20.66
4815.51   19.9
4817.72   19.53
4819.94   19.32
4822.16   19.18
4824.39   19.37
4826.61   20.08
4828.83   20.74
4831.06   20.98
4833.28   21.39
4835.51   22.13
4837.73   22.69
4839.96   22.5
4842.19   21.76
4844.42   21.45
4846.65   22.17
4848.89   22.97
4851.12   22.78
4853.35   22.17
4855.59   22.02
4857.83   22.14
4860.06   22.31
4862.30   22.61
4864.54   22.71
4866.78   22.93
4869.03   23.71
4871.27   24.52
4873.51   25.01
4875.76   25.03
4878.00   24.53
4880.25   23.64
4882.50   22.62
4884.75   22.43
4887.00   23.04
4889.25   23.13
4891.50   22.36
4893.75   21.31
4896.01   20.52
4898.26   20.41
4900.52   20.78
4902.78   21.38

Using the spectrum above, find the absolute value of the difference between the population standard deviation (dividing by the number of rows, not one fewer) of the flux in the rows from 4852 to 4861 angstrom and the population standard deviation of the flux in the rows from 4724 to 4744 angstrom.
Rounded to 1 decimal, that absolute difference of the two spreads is 1.1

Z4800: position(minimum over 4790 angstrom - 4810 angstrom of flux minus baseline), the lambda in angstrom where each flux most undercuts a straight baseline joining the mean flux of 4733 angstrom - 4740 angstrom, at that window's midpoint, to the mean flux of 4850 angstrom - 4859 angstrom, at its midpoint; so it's 4793.38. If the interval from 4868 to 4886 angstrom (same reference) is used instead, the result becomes 4884.75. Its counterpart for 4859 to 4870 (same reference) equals 4860.06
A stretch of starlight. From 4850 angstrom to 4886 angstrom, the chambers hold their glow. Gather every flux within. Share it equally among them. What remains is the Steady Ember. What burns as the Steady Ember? 23.2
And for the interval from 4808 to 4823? 20.4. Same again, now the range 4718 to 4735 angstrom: 18.9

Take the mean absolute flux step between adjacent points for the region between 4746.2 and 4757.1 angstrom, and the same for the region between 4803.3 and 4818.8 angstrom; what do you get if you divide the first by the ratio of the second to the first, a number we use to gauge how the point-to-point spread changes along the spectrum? 0.55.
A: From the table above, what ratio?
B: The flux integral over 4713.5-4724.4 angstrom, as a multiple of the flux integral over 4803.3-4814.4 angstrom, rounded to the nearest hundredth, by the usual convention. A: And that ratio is 0.91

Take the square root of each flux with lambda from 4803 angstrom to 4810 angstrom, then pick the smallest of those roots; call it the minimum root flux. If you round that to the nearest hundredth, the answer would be 4.64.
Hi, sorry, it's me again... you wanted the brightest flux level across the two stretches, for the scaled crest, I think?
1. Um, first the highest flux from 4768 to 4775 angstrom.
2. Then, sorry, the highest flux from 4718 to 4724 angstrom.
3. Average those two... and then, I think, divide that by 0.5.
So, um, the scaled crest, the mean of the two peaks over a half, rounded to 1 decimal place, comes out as 40.5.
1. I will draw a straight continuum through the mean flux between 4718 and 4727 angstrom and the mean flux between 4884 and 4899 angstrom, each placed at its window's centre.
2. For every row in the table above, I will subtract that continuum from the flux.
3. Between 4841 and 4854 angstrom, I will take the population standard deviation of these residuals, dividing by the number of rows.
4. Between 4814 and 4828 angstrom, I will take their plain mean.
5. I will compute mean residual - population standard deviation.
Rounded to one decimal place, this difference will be -2.0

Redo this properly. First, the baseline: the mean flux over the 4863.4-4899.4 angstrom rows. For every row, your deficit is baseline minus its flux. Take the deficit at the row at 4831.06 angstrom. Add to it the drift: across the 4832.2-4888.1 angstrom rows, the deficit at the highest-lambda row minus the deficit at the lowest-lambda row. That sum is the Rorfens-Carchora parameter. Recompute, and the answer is 0.4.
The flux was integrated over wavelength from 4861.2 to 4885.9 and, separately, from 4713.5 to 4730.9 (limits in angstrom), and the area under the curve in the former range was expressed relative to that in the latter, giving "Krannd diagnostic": 1.7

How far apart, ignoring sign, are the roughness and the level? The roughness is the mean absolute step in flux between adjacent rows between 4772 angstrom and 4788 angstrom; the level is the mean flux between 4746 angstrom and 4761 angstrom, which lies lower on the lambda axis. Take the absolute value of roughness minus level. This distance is 18.9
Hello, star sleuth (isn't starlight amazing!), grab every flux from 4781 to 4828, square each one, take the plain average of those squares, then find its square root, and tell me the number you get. 20.5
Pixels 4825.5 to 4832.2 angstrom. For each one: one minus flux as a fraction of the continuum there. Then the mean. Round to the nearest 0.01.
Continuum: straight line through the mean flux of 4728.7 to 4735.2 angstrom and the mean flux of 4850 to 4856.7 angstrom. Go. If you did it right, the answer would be 0.04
